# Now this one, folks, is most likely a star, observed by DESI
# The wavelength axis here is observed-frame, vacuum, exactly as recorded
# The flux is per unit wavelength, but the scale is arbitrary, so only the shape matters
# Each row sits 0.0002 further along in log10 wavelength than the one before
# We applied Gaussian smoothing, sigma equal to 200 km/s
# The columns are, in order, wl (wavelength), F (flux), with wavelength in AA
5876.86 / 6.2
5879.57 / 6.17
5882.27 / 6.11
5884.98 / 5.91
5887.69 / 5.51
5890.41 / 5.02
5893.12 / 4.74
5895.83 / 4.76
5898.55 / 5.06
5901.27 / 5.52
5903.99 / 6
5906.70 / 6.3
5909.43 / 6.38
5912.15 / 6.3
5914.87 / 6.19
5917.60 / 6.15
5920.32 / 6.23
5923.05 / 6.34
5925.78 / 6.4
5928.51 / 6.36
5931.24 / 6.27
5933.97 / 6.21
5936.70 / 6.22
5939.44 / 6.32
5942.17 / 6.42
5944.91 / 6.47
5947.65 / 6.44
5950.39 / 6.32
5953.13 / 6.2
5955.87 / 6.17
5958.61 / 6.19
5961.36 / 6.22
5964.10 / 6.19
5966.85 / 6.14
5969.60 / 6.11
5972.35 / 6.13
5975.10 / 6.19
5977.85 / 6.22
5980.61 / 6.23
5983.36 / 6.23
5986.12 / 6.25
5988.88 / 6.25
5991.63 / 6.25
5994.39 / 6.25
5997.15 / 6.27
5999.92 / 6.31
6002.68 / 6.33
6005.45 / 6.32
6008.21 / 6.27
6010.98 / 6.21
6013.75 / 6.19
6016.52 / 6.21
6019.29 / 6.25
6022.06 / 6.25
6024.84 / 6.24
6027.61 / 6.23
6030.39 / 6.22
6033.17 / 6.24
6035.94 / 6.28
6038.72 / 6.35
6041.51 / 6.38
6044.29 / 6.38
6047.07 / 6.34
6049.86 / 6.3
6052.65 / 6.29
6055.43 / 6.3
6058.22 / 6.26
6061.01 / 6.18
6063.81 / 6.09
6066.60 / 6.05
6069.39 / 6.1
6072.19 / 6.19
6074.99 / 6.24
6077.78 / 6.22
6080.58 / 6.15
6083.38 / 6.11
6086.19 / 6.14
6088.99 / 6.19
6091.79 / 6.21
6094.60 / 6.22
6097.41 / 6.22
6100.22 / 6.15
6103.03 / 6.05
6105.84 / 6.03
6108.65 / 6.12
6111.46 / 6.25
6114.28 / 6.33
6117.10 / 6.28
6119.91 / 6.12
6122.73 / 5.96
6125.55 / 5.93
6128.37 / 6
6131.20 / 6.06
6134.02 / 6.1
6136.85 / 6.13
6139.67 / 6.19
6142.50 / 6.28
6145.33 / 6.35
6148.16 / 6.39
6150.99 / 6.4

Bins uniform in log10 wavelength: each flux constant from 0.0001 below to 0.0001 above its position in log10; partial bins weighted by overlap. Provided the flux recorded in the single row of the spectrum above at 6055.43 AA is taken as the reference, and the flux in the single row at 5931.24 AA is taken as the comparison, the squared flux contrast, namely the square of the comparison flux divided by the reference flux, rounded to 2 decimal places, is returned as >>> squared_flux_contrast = 0.99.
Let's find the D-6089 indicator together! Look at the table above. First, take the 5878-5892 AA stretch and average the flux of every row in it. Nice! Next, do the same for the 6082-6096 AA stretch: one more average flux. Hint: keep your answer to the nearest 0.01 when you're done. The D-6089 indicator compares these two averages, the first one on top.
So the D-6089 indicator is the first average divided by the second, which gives 0.93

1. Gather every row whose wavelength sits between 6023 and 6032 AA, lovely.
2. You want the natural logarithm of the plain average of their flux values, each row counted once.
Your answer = 1.83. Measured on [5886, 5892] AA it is 1.66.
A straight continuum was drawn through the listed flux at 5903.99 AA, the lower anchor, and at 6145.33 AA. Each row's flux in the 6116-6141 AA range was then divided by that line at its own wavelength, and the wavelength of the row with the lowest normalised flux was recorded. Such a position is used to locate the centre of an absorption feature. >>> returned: 6125.55 AA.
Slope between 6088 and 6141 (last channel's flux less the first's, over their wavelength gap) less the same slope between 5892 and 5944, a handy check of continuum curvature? -0.034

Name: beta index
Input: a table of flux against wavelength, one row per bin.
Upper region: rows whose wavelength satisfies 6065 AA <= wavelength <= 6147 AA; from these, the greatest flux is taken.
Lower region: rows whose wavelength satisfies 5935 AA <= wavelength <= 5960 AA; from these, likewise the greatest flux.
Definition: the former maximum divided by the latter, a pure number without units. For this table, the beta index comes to 0.981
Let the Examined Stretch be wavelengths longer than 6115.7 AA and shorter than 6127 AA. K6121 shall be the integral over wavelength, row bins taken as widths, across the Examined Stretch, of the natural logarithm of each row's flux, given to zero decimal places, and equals 20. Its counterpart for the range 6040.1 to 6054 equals 26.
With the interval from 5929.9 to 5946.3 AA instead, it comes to 30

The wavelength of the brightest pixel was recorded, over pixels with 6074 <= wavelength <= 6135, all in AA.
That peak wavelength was 6114.28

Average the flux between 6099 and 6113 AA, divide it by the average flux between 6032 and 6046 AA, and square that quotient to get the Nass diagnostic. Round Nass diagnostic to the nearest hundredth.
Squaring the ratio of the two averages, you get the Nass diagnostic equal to 0.94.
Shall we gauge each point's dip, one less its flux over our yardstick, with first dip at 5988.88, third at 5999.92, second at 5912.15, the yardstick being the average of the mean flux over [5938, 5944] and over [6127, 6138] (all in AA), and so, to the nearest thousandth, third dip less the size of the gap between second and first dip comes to -0.022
